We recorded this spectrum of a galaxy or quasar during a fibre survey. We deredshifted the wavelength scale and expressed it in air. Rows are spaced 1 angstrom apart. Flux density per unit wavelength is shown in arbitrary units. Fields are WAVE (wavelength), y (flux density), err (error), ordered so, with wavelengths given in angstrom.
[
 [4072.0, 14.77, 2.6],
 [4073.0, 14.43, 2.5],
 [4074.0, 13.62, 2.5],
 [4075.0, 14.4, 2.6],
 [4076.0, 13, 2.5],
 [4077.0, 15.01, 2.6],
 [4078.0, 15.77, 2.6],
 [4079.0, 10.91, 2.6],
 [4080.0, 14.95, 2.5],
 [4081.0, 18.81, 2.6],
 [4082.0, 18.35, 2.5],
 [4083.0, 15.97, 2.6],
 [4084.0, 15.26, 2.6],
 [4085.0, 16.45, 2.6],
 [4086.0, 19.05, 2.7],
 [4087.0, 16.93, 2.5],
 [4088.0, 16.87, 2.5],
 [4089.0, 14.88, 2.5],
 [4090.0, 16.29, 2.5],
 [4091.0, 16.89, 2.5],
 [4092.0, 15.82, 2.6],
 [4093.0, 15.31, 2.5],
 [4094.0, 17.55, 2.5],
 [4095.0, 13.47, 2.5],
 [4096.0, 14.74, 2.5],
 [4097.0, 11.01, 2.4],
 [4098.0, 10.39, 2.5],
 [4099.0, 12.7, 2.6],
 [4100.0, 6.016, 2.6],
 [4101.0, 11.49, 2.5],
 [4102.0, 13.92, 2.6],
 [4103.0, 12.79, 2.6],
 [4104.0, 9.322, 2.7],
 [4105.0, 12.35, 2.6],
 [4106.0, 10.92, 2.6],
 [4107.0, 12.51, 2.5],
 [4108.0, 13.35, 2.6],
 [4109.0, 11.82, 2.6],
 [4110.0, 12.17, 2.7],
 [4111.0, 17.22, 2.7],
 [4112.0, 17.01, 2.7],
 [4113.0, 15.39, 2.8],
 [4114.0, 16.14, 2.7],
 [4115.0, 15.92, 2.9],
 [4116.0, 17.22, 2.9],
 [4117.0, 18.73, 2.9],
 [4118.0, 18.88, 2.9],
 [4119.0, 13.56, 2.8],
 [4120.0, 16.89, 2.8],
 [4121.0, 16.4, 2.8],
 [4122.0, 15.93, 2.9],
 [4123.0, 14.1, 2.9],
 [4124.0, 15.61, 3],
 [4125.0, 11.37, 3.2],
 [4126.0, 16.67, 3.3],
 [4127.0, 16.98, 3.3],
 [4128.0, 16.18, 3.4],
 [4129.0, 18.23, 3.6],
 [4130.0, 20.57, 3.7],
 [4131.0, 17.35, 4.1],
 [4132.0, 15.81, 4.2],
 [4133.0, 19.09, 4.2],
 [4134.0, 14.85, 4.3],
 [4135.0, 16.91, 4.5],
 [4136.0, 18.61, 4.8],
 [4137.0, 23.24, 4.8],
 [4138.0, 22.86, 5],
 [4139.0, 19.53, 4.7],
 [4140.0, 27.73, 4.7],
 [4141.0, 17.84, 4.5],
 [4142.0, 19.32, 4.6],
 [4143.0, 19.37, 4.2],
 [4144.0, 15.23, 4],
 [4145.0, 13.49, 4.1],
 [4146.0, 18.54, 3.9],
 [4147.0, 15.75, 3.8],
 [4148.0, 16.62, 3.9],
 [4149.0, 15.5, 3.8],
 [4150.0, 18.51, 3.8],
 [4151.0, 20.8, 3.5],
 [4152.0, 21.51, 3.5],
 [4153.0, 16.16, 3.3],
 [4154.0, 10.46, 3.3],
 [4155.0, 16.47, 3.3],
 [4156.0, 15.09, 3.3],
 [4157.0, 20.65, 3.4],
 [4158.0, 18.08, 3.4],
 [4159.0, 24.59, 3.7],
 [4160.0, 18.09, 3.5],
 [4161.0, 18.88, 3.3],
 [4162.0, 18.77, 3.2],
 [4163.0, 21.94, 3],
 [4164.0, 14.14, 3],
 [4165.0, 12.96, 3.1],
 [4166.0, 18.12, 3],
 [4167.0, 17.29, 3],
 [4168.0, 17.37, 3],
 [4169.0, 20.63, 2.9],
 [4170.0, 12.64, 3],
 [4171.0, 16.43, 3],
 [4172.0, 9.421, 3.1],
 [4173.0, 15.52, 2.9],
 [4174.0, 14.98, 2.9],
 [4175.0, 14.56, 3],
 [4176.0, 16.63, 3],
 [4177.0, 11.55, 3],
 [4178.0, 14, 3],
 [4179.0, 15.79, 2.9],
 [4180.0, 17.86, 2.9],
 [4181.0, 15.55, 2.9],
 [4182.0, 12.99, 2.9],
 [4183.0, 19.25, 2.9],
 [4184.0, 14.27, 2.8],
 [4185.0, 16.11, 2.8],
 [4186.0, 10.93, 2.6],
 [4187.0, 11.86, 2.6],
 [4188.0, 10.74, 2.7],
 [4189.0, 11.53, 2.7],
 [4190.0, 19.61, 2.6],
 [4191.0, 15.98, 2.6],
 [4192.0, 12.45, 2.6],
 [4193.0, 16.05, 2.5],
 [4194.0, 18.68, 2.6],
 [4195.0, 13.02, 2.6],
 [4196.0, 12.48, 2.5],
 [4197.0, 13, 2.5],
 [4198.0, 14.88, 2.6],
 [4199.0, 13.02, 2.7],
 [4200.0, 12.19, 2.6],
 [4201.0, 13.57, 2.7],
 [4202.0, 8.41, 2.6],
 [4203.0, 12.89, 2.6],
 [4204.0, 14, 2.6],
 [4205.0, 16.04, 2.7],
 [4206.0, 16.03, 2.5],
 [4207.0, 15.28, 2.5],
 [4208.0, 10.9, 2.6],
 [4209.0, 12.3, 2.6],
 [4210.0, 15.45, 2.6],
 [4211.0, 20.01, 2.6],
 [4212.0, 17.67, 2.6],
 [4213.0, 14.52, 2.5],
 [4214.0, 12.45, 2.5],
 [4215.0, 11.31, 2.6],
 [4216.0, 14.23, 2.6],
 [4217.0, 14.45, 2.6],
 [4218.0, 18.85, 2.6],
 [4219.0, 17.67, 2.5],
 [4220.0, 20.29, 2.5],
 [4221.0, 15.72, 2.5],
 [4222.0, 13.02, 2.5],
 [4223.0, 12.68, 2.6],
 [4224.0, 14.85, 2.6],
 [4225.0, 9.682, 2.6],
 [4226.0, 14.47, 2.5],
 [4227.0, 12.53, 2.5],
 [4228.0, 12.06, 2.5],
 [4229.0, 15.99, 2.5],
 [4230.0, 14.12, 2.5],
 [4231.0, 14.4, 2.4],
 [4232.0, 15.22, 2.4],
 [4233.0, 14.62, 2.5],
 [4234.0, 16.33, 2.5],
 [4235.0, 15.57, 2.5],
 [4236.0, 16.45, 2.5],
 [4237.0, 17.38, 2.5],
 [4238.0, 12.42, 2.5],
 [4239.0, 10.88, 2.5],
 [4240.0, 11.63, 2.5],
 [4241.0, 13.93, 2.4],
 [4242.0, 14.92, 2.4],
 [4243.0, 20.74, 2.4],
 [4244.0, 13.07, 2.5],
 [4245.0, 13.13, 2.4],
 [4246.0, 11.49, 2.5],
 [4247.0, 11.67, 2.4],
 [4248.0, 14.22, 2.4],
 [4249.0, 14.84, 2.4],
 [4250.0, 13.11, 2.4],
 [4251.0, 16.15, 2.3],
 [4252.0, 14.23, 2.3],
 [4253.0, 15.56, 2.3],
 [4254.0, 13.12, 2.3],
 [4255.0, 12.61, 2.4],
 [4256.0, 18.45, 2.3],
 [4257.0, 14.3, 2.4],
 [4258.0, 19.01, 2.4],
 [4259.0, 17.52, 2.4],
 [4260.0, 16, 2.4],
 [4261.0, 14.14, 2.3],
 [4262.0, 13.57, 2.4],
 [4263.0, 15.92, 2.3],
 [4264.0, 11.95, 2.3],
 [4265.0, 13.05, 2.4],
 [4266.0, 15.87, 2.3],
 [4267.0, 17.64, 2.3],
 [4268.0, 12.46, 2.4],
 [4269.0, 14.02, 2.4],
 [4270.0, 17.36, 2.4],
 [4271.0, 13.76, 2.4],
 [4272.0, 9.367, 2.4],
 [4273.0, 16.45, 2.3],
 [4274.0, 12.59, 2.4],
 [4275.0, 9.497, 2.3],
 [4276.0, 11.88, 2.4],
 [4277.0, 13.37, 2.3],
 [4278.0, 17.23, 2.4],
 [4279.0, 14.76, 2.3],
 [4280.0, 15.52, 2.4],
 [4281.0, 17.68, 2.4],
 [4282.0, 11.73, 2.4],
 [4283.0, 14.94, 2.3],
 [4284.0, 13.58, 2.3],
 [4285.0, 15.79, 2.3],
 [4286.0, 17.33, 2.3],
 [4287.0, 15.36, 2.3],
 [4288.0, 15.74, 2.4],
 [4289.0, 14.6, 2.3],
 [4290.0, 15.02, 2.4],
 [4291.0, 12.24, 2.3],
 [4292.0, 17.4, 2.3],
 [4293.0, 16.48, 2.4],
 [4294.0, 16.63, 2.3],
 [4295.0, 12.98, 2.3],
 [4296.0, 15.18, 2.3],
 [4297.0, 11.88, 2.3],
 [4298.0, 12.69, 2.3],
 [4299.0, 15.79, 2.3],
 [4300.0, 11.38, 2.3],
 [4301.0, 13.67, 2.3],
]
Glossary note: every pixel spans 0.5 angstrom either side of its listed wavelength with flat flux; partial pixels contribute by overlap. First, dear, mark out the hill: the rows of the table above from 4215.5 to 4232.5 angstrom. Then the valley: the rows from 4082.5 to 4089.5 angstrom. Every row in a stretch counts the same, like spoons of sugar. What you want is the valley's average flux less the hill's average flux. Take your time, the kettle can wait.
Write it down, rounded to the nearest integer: 2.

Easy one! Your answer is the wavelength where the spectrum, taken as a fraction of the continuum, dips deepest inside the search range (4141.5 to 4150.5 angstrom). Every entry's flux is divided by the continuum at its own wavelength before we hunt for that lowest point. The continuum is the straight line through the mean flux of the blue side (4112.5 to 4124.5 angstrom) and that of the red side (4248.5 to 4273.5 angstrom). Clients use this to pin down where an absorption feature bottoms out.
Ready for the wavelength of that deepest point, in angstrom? 4145.0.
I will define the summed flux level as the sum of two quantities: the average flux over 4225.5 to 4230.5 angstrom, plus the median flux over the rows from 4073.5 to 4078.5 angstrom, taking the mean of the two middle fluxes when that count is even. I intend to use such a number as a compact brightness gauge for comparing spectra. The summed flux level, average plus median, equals 28.2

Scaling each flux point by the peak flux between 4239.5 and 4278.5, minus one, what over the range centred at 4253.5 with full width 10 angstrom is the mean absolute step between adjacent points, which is 0.138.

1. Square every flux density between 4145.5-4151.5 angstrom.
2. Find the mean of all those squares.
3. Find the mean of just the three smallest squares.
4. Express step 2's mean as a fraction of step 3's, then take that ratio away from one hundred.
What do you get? 98.8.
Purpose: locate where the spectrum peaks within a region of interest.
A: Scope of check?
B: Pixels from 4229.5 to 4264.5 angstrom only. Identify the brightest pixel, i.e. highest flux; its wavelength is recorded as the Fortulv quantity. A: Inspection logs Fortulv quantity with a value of 4243.0 angstrom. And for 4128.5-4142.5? 4140.0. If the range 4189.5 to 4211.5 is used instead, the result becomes 4211.0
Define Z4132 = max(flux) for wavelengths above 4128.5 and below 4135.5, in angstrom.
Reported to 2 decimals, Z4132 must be 20.57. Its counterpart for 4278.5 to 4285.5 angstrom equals 17.68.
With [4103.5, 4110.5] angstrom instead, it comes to 13.35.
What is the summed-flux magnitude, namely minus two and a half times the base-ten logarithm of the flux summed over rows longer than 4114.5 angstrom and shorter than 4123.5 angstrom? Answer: -5.4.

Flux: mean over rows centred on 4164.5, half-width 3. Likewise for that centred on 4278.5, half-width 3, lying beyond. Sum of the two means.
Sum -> 32.3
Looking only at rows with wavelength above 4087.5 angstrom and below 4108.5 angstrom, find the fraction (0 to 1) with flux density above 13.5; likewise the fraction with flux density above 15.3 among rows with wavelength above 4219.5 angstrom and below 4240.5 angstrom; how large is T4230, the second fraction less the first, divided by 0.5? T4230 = -0.2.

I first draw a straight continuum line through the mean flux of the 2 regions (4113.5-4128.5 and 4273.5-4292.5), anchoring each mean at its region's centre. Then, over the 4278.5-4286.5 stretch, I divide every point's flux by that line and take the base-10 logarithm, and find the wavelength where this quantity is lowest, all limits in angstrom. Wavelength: 4282.0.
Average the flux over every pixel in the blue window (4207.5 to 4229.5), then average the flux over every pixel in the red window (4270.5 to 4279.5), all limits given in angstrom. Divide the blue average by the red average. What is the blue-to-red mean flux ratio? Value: 1.10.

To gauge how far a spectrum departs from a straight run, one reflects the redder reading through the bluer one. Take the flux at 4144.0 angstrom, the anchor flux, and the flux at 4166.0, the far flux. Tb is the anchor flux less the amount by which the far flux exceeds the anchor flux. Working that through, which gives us 12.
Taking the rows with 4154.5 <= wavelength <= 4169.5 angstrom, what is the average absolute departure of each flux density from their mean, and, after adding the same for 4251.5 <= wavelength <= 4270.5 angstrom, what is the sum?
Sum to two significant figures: 4.0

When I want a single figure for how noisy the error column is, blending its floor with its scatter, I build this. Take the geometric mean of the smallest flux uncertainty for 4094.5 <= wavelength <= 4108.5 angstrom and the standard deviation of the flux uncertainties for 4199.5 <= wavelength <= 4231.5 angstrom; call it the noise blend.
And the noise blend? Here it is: 0.40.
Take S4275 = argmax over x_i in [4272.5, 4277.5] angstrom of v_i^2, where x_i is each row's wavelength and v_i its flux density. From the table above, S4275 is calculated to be 4273.0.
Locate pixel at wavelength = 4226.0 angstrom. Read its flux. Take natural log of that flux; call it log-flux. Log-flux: 2.67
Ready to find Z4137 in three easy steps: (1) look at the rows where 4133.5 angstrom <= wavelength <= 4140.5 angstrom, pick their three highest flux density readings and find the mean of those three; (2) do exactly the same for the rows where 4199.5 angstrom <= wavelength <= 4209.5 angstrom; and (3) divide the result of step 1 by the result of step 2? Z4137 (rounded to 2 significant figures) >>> 1.6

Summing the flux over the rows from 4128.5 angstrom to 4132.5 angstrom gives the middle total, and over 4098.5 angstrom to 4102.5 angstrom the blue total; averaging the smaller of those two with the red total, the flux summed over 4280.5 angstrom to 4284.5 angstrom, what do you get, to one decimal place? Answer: 51.0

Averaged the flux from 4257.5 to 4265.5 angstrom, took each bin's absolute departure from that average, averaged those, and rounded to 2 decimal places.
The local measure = 1.97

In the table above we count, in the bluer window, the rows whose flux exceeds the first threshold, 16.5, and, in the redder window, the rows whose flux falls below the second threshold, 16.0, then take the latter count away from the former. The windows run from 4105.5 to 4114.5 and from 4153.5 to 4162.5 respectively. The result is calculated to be 0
